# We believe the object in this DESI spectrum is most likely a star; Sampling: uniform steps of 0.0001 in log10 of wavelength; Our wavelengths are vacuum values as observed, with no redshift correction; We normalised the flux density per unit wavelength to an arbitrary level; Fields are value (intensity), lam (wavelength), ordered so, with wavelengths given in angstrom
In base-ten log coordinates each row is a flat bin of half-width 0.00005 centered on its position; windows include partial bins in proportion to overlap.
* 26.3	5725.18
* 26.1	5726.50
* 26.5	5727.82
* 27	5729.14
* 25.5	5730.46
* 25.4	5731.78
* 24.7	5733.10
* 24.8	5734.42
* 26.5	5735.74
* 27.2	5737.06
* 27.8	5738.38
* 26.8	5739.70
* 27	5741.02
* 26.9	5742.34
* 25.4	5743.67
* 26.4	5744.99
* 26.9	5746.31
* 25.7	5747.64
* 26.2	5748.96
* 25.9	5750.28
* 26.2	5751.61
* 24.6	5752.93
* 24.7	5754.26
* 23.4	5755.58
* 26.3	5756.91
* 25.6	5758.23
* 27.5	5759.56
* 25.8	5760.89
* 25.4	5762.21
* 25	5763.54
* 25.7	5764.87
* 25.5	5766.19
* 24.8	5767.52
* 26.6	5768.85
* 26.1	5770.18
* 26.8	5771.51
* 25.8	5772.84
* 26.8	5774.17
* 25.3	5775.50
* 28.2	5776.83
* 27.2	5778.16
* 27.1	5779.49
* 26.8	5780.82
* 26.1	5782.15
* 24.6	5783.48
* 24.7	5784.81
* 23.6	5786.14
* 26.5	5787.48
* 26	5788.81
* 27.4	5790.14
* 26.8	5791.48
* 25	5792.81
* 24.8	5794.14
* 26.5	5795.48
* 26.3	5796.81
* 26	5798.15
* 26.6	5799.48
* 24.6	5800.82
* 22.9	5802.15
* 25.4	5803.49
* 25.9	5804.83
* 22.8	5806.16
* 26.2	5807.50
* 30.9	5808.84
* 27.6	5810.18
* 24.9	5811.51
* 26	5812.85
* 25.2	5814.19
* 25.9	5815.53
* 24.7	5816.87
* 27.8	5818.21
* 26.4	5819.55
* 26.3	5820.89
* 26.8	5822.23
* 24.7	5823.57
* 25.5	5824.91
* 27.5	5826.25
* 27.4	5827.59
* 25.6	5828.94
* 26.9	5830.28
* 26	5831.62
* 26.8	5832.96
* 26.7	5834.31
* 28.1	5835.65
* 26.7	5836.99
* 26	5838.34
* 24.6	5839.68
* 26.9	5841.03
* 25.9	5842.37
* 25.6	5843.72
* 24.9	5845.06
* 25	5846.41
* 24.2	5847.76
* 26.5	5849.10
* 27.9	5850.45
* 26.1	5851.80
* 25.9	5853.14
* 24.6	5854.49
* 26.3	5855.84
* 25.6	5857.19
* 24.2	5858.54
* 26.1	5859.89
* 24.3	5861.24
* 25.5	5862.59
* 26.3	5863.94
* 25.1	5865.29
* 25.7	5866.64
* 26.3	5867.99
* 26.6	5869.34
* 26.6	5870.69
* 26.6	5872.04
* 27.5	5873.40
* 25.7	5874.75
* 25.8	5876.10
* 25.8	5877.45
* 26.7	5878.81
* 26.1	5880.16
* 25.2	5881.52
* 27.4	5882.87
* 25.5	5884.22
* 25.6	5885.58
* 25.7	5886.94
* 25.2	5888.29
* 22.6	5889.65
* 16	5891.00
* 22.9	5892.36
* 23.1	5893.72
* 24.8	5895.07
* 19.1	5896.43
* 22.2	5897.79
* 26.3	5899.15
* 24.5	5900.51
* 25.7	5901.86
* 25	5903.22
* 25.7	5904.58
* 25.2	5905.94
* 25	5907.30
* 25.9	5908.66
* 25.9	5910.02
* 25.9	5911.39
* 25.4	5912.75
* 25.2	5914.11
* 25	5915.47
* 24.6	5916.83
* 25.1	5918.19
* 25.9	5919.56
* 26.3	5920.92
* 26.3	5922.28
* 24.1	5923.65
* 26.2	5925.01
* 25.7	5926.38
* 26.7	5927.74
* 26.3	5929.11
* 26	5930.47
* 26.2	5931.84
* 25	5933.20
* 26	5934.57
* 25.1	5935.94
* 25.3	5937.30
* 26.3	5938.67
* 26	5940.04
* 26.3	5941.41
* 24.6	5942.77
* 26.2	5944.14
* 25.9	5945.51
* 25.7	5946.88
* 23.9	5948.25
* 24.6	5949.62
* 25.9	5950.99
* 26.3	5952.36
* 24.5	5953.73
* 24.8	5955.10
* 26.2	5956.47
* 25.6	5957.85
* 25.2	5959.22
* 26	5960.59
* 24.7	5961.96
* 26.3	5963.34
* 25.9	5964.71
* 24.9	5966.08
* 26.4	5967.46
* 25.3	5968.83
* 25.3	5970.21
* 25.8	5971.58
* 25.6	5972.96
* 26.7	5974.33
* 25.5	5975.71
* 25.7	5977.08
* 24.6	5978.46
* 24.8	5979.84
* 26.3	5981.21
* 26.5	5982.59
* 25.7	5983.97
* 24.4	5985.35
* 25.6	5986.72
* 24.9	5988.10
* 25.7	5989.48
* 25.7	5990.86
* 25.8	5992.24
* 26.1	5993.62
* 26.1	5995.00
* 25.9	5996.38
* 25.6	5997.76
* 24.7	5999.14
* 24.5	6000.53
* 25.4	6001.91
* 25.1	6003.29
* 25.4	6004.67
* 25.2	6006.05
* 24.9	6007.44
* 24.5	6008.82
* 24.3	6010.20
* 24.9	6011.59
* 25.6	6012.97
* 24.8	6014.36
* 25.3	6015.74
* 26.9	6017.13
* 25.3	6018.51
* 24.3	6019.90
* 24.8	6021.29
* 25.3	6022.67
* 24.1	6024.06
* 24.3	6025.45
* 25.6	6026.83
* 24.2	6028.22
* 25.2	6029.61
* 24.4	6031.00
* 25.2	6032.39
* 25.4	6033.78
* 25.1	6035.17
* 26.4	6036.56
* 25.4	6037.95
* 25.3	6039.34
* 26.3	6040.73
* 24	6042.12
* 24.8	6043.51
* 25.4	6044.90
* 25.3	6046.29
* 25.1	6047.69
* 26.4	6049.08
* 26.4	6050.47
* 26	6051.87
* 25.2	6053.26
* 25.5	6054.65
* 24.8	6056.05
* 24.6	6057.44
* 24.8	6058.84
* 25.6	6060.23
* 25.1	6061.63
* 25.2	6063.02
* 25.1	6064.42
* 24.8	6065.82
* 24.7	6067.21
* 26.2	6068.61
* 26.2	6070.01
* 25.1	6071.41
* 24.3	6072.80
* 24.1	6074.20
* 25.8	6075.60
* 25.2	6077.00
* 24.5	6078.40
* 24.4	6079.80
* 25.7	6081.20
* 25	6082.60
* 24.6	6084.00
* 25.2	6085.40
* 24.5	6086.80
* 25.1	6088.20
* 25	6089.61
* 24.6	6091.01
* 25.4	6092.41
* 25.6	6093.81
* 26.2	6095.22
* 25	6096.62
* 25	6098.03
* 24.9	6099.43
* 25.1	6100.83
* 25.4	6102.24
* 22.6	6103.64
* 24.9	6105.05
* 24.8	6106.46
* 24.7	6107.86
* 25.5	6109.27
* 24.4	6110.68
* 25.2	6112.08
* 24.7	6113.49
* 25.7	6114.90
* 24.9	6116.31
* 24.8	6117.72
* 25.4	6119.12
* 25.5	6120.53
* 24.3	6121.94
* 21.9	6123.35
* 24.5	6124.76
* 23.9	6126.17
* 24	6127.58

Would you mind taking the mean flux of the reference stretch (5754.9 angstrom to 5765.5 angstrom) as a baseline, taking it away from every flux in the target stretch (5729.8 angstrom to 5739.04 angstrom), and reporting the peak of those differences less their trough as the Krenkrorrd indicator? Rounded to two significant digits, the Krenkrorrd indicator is 3.1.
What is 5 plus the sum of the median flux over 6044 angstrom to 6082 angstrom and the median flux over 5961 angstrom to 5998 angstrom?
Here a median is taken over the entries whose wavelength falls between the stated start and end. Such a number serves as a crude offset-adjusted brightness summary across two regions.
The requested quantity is 55.90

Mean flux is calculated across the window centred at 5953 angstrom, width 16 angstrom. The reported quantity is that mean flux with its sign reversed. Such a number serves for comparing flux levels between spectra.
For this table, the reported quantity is -25.4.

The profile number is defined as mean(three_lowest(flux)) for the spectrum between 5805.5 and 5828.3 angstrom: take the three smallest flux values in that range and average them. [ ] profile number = 24.1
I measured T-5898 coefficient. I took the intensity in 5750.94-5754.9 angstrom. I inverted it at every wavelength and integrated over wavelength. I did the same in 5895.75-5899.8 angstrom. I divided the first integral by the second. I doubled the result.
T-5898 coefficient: 1.72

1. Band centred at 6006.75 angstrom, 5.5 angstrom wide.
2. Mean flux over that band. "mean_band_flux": 25.0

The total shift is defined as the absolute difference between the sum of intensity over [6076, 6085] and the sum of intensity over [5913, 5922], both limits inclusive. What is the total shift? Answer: 2.7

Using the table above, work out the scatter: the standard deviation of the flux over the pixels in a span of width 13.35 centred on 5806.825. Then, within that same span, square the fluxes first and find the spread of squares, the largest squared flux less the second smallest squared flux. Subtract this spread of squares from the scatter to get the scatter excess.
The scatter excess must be -428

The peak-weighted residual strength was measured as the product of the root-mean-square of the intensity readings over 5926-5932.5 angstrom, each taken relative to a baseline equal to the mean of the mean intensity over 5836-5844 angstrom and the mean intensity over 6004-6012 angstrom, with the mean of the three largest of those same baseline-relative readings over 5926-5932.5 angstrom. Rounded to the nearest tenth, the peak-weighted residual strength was 0.8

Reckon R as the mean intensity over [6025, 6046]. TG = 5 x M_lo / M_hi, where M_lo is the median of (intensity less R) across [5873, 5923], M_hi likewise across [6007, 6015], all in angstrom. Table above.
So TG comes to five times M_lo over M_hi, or -6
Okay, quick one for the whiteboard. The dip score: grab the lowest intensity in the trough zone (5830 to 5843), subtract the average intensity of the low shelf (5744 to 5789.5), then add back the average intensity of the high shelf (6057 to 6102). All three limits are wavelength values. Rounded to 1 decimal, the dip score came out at 23.8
